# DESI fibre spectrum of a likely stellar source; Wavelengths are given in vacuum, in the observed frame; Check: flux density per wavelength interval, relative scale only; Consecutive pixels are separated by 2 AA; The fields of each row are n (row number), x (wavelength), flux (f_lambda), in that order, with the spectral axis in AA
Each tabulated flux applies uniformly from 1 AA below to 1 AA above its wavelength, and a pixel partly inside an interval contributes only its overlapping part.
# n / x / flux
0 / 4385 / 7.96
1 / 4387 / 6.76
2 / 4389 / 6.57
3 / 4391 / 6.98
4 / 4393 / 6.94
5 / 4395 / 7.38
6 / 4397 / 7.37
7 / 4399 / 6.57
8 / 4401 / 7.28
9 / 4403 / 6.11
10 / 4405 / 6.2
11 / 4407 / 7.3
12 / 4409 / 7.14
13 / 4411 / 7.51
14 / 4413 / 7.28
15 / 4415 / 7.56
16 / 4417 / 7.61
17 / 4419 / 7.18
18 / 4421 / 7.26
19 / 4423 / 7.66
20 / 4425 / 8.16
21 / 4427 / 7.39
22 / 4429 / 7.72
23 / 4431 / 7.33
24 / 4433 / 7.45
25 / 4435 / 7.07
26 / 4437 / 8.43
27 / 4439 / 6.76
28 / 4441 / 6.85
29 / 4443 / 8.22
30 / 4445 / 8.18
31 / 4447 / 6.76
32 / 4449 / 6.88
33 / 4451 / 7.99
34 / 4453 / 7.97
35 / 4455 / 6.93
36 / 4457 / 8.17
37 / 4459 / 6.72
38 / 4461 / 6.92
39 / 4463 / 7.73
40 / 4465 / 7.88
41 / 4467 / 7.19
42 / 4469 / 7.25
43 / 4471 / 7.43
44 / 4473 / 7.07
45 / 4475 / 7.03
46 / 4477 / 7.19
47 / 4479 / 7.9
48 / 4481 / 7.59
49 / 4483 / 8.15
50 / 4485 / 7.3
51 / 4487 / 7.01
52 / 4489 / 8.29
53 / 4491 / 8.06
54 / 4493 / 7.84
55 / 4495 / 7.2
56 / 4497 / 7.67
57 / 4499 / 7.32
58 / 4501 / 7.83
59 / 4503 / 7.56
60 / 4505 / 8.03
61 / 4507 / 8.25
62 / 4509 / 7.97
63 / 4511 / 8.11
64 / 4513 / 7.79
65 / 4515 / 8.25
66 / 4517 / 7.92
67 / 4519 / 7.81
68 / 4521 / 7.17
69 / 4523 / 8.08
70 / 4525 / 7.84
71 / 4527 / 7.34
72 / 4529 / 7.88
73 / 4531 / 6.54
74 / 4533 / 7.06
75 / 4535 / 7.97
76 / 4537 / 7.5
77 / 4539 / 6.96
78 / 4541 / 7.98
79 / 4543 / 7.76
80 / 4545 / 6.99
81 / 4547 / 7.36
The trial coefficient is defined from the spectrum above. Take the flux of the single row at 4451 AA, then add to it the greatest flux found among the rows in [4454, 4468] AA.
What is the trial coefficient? 16.2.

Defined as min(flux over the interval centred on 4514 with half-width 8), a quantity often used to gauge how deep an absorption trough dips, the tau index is 7.17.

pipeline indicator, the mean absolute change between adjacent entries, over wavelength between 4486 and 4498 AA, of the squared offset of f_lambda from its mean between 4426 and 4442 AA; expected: 0.313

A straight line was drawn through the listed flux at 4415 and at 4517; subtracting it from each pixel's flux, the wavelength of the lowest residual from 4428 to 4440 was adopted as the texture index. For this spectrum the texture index 4439 AA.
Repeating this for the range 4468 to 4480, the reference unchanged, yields 4475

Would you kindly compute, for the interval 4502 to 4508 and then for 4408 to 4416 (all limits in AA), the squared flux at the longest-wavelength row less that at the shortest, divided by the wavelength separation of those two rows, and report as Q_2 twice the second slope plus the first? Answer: 5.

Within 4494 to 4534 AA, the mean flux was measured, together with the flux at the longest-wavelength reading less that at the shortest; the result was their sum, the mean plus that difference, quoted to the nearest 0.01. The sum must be 7.54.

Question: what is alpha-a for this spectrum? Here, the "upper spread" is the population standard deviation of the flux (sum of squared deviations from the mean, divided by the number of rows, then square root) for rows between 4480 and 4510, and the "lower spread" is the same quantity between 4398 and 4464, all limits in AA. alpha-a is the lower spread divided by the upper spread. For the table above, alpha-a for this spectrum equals 1.5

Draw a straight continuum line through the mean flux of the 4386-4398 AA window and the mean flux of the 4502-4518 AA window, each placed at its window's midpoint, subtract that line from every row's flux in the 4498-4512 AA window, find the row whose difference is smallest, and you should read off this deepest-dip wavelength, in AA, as 4499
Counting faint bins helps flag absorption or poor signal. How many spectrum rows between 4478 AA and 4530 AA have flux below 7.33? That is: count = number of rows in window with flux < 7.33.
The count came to 5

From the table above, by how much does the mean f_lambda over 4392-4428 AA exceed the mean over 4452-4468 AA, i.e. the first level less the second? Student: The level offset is -0.22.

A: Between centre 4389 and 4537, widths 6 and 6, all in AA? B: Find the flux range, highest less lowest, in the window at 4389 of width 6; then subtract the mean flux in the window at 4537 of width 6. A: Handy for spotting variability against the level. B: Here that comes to -7.1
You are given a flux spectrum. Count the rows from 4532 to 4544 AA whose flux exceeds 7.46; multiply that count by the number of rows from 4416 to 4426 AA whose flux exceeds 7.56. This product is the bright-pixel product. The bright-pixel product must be 12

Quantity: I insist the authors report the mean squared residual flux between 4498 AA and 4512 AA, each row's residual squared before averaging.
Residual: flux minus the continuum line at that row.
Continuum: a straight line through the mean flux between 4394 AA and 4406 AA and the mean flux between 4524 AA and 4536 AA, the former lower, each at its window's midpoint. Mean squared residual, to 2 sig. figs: 0.38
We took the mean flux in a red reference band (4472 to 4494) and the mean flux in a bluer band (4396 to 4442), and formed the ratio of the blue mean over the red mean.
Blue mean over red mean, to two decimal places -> 0.96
